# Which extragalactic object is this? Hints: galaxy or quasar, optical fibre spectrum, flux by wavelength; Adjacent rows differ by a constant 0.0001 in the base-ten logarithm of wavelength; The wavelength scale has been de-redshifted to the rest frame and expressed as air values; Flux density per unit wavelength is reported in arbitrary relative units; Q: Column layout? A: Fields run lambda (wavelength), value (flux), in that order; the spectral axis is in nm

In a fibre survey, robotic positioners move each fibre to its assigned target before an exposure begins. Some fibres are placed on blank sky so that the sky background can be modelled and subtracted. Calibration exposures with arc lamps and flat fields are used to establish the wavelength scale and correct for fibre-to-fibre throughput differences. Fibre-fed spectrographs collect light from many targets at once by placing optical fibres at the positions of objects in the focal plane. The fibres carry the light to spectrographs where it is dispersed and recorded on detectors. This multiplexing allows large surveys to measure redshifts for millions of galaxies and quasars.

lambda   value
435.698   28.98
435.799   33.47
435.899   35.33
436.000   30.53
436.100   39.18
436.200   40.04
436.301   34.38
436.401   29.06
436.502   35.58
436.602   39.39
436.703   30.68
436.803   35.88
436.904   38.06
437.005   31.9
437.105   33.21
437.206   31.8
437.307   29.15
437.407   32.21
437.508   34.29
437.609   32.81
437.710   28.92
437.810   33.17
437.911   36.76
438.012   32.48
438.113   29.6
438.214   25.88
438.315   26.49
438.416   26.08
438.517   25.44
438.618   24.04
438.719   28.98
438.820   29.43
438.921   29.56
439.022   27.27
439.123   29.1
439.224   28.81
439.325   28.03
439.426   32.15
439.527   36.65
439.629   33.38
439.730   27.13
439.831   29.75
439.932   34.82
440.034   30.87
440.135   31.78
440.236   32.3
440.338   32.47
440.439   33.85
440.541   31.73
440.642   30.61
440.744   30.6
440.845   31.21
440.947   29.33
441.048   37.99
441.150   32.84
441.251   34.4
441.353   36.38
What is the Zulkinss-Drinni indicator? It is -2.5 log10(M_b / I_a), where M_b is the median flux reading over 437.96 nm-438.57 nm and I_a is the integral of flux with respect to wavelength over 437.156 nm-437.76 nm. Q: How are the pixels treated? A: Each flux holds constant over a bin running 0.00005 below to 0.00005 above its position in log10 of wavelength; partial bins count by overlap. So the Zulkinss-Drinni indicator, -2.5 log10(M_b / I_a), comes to -0.35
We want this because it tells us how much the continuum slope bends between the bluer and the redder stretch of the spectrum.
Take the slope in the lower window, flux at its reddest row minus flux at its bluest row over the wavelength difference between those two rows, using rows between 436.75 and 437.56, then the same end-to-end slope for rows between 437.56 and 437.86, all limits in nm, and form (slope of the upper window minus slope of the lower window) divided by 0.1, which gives 40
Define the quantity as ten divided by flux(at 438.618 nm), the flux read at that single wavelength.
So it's 0.416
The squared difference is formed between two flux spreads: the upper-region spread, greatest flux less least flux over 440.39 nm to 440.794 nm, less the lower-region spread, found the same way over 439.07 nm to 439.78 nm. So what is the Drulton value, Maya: 39.3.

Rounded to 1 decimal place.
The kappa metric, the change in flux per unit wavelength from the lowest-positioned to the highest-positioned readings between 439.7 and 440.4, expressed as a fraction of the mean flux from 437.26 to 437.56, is 0.3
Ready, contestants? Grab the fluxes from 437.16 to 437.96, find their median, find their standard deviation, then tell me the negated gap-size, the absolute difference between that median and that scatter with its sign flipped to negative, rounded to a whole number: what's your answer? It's -30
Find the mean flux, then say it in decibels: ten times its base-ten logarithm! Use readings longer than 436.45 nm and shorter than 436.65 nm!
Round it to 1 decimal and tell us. 15.7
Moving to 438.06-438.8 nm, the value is 14.3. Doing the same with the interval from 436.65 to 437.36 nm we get 15.2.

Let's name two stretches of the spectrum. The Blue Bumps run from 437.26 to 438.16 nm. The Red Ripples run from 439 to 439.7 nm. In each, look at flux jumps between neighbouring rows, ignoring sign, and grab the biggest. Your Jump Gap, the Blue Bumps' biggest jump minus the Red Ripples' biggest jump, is 0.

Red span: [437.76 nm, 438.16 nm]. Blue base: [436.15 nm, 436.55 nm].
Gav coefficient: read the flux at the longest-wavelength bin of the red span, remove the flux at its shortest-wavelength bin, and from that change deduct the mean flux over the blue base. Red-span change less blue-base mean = -38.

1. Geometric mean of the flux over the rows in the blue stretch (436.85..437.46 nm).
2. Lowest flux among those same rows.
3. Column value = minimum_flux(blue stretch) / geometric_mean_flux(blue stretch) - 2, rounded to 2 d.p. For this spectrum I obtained -1.11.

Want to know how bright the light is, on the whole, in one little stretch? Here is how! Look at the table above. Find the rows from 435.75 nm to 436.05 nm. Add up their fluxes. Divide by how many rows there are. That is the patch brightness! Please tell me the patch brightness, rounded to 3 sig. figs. 33.1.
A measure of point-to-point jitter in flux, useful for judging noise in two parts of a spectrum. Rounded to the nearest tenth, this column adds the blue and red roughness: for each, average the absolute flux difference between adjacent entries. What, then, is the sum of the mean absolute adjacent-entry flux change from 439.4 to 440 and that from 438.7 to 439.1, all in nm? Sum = 5.3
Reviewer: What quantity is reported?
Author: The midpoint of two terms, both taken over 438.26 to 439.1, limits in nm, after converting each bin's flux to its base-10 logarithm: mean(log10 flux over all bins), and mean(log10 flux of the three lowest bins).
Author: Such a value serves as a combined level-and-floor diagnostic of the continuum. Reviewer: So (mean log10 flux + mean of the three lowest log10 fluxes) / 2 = 1.42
